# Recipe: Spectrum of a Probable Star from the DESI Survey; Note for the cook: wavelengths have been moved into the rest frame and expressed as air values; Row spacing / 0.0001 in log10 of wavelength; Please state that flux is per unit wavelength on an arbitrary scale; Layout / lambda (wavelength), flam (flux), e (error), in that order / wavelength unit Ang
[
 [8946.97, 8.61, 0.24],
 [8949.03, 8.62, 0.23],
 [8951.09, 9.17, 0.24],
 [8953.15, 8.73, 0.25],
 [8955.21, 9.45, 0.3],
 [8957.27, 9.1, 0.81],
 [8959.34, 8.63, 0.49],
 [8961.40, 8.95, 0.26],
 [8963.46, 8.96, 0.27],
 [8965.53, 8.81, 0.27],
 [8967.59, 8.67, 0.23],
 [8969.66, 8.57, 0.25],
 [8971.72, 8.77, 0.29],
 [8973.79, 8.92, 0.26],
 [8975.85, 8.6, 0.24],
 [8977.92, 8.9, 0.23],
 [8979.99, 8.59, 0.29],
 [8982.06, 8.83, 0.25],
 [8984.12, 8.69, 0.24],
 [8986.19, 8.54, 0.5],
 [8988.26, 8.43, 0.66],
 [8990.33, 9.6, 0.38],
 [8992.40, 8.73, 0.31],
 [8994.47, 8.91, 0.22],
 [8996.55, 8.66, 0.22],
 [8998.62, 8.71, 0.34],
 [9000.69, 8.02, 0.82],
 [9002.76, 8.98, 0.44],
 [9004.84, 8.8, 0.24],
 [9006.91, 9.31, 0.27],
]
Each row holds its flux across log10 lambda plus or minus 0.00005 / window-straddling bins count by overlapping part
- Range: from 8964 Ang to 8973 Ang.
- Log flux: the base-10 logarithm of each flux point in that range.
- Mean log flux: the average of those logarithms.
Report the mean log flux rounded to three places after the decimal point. 0.940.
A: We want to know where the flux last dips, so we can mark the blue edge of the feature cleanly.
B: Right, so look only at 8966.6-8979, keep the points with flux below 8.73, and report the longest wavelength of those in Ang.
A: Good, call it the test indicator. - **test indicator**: 8975.85 Ang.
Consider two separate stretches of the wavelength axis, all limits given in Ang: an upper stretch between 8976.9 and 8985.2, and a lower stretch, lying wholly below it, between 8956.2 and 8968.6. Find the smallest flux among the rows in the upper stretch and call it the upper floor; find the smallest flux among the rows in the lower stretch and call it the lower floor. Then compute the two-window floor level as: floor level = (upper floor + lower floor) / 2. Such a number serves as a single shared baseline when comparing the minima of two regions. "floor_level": 8.61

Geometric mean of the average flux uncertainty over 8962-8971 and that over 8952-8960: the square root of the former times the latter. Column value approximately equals 0.343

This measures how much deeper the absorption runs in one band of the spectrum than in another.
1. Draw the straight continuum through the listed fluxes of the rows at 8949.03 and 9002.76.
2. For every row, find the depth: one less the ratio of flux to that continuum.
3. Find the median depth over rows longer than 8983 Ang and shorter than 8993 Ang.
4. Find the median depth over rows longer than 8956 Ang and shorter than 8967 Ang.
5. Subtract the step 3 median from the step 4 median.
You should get -0.048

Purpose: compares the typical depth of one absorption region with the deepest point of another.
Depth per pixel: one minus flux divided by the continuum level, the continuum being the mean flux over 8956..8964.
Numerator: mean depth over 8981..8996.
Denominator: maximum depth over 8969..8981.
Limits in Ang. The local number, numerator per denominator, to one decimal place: 0.3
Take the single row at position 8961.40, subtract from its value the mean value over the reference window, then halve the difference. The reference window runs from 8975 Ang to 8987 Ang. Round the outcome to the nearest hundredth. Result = 0.13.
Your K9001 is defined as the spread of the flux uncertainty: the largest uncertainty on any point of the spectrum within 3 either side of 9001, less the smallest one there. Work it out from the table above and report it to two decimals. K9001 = 0.48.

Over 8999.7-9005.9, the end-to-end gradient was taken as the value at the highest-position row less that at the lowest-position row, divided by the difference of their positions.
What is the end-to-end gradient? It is 0.19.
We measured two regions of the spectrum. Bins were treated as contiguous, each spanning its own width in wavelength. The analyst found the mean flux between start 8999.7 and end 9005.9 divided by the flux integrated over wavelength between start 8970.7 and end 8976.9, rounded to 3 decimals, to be 0.158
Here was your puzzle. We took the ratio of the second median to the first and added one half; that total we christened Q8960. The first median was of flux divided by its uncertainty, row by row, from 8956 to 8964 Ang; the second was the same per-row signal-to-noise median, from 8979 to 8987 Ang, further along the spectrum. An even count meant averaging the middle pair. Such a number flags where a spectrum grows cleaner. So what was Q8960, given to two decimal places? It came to 1.78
